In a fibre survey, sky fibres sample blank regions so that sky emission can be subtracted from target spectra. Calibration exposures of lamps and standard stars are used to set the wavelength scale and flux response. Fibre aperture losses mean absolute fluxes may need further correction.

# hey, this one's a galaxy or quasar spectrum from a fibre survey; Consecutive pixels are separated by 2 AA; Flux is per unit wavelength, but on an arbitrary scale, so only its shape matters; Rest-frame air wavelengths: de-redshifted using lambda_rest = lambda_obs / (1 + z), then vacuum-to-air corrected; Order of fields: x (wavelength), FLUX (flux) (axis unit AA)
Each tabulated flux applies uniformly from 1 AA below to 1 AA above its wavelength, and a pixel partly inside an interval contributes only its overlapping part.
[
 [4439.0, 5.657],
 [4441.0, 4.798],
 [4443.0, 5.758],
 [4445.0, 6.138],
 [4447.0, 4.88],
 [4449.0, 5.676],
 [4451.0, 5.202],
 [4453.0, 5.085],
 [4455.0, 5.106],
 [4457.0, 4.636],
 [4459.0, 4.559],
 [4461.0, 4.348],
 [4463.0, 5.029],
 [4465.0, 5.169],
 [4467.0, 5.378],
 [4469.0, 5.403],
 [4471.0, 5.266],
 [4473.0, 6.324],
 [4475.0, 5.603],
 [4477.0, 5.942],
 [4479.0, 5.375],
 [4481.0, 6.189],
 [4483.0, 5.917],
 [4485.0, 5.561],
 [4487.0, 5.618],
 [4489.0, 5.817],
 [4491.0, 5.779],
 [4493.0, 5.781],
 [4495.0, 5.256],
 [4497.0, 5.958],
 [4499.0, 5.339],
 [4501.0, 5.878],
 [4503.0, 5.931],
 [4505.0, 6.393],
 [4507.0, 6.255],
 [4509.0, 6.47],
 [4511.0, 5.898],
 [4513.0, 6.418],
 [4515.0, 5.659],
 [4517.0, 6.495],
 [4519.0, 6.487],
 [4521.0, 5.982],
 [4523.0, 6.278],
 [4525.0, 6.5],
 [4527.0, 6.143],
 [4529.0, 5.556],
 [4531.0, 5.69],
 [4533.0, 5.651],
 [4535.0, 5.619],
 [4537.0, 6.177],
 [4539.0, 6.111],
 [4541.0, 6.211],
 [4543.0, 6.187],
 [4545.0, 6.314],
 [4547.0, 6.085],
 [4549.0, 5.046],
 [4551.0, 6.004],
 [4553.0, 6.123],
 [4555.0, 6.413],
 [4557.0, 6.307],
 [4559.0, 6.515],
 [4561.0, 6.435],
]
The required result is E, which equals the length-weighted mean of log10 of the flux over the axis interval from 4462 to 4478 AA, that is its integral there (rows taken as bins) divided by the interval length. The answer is 0.74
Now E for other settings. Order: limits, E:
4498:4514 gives 0.78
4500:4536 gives 0.78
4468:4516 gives 0.77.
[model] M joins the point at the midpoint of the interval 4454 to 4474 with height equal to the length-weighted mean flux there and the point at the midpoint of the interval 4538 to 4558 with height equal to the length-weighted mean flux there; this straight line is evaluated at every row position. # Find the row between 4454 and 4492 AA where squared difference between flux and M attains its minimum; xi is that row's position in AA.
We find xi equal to 4465.0 AA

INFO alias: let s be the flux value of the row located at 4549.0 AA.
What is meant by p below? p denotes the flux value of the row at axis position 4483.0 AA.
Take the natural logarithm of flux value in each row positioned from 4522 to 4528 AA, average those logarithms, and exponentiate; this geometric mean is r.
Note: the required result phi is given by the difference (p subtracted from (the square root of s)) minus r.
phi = -9.98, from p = 5.917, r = 6.3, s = 5.046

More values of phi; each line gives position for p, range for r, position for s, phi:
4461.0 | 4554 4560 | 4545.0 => -8.25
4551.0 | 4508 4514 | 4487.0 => -9.89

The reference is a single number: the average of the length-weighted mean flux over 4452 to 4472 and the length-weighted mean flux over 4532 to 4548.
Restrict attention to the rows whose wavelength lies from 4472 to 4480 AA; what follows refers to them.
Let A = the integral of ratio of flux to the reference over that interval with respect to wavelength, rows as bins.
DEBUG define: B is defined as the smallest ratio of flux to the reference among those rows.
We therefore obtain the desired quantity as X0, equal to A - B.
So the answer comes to 7.4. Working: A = 8.4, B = 0.97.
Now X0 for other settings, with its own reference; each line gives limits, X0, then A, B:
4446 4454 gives 6.7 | 7.6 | 0.88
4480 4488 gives 7.4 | 8.4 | 1.01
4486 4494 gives 7.3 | 8.3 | 1.02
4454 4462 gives 6.0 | 6.8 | 0.79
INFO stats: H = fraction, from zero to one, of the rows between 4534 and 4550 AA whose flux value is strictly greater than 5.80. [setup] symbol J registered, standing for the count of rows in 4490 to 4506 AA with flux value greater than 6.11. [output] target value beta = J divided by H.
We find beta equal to 1.3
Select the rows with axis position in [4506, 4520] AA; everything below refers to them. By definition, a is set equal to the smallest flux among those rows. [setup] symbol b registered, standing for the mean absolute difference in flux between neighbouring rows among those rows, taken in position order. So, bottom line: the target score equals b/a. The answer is 0.086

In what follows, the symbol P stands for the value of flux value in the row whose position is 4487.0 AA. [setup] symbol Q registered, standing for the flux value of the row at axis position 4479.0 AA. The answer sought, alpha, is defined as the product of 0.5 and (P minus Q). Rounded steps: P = 5.618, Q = 5.375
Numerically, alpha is 0.12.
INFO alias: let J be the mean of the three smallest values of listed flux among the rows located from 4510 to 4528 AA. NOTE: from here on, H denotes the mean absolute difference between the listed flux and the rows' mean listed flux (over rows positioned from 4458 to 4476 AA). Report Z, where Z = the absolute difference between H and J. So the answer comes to 5.44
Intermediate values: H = 0.40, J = 5.85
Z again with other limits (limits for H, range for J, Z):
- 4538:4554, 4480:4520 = 5.14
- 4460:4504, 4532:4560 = 5.10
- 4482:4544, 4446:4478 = 4.22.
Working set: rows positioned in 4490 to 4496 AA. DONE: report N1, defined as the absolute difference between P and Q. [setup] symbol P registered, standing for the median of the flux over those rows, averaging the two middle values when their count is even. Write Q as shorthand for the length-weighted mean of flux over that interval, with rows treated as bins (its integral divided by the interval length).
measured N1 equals 0.17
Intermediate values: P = 5.8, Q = 5.6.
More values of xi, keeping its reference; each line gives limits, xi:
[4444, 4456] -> 4447.0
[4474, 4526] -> 4515.0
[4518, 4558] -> 4553.0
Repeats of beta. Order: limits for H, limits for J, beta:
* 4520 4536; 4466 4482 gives 4.0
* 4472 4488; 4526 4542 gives 8.0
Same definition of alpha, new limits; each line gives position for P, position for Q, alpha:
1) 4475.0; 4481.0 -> -0.29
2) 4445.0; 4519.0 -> -0.17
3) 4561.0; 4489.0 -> 0.31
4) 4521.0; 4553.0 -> -0.07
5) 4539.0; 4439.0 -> 0.23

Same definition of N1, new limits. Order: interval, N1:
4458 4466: 0.02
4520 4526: 0.02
